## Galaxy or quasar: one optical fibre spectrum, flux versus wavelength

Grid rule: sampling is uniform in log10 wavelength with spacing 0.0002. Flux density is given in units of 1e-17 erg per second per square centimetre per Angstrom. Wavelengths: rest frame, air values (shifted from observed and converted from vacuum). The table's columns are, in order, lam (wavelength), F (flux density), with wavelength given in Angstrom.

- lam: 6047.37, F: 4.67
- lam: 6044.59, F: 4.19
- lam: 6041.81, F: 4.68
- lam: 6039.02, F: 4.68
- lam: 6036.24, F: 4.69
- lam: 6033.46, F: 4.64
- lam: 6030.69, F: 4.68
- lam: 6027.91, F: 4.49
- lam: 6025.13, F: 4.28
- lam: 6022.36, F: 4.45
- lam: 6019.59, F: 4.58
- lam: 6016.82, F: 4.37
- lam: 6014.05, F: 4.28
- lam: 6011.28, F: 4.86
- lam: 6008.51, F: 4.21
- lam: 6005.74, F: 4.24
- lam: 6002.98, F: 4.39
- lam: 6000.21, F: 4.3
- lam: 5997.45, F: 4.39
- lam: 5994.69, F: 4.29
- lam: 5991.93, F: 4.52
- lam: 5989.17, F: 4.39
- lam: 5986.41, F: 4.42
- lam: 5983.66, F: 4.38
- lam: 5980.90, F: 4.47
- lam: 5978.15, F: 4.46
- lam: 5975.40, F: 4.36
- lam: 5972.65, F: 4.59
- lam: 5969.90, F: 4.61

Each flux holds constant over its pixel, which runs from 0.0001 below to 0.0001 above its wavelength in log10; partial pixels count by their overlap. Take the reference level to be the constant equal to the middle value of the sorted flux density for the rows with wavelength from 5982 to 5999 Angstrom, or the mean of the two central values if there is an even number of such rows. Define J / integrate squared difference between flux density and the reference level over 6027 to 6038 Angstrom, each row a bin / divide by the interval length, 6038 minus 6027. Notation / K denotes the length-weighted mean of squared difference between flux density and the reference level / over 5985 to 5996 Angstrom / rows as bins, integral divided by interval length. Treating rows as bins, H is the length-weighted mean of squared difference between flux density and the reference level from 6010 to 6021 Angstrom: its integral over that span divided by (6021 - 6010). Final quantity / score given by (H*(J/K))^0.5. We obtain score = 0.78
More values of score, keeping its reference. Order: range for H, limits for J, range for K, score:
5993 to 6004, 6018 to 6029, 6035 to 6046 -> 0.03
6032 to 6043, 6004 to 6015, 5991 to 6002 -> 0.84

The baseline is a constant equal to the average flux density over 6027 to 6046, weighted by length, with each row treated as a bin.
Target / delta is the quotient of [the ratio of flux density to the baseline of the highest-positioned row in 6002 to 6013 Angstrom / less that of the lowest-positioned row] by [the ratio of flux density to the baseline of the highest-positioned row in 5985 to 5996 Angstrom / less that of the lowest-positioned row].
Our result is -3.6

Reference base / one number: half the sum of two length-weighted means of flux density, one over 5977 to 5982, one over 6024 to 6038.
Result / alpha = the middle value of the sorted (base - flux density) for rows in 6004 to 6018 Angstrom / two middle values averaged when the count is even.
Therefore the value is 0.24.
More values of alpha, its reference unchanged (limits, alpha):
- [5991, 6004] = 0.13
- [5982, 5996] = 0.13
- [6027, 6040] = -0.16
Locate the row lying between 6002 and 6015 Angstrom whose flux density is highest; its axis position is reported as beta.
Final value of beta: 6011.28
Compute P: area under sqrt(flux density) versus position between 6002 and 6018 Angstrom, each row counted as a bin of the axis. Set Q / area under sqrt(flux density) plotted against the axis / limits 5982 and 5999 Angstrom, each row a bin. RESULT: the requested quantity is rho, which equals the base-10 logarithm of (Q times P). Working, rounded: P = 34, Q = 36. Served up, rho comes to 3.08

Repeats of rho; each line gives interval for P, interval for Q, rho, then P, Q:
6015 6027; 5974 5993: 3.00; 25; 40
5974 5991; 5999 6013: 3.02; 36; 29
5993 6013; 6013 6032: 3.22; 42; 40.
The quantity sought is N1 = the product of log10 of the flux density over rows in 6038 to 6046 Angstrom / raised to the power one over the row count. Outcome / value 0.654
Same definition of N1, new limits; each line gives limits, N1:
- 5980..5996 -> 0.645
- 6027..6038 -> 0.665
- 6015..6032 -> 0.650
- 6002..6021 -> 0.644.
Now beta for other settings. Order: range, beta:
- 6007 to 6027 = 6011.28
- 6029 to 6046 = 6036.24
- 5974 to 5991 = 5980.90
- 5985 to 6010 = 5991.93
